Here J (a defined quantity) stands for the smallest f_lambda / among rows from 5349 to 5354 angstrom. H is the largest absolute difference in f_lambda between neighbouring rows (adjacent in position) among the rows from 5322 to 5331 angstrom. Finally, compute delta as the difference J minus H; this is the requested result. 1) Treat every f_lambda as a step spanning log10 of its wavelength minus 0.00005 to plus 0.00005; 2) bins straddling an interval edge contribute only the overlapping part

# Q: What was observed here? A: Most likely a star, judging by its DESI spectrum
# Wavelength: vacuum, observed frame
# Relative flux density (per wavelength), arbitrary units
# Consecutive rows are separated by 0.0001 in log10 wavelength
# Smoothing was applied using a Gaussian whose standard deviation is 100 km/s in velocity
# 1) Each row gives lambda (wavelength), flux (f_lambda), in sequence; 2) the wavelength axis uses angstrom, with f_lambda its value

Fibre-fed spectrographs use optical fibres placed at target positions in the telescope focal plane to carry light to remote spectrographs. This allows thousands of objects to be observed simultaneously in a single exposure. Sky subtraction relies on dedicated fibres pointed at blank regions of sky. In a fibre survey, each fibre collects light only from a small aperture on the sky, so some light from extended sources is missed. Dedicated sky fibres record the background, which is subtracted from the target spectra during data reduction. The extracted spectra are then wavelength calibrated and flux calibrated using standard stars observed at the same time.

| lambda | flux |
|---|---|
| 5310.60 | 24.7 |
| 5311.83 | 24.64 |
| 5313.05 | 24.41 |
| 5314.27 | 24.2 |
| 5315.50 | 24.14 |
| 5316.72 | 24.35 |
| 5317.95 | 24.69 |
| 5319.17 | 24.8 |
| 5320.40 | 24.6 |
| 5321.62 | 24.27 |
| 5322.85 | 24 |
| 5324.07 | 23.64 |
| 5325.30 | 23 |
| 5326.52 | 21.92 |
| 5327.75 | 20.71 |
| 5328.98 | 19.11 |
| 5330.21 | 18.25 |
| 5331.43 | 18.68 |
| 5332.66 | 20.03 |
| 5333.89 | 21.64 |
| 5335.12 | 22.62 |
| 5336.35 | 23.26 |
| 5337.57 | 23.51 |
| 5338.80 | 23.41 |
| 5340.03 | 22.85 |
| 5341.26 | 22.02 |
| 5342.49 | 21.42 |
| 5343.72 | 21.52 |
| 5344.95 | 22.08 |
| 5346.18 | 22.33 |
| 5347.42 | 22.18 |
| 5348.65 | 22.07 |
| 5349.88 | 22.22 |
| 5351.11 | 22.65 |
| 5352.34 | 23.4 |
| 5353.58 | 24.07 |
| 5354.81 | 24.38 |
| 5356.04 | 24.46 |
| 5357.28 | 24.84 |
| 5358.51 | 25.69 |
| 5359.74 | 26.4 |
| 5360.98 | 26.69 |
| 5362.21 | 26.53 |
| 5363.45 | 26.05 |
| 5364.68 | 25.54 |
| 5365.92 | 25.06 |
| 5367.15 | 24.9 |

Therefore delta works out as 20.6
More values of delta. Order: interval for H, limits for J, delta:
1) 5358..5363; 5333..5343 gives 20.7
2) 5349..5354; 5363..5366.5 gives 24.3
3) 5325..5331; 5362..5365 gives 23.9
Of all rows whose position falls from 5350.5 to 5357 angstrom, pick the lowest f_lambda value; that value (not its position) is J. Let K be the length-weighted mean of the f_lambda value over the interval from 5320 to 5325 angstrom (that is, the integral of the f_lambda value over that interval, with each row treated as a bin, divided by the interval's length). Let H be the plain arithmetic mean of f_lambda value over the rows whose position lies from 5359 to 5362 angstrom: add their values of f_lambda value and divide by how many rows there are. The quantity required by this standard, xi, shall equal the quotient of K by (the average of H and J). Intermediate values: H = 26.5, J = 22.65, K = 24.0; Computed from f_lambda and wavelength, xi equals 0.98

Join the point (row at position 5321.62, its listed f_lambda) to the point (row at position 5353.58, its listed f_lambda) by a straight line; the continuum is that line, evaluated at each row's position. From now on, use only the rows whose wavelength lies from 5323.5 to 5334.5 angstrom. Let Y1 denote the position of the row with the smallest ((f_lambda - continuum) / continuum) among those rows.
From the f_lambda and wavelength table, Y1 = 5330.21 angstrom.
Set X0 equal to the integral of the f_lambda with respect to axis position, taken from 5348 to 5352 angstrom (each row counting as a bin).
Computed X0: 90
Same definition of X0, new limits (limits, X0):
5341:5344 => 65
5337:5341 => 93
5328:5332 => 75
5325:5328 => 66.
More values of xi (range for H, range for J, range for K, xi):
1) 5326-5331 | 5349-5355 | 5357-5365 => 1.23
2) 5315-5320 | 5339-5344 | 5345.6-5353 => 0.98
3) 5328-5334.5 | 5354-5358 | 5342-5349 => 1.00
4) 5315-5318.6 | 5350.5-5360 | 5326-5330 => 0.86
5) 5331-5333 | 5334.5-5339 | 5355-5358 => 1.17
